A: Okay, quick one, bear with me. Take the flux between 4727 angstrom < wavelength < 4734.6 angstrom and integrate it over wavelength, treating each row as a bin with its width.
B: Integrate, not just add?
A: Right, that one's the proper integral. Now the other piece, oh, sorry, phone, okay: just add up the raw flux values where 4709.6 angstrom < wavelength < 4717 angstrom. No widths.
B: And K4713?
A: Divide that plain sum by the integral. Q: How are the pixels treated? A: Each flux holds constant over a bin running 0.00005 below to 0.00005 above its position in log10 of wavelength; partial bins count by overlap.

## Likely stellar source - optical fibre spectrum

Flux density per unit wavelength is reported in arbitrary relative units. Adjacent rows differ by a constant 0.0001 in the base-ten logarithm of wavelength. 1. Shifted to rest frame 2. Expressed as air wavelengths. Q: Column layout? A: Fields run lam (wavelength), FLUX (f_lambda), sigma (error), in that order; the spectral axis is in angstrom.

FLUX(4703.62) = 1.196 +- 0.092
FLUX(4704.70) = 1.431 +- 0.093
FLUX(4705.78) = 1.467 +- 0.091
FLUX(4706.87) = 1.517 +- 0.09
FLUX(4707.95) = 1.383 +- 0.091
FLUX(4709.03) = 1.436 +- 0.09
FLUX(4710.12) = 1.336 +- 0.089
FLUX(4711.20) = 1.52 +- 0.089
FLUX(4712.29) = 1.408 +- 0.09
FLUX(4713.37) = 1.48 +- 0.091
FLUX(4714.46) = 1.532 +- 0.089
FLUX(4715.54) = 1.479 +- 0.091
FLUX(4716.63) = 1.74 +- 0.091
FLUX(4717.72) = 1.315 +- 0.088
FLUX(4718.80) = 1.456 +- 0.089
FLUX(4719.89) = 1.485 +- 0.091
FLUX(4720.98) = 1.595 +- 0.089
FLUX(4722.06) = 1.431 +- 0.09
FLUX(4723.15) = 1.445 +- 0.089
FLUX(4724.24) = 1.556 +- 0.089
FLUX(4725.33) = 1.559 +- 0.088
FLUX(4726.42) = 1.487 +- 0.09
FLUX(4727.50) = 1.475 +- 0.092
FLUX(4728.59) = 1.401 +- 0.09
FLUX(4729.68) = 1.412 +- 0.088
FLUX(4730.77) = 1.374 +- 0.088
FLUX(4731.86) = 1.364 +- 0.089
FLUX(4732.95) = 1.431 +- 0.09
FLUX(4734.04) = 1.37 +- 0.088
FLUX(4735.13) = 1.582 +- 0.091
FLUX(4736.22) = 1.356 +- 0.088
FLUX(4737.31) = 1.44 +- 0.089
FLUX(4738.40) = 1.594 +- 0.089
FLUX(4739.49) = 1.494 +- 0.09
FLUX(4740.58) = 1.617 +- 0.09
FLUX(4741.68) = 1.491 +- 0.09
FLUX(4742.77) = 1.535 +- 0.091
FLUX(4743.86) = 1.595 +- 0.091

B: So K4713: 0.98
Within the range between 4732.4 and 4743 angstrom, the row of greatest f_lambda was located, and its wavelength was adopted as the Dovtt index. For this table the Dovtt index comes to 4740.58 angstrom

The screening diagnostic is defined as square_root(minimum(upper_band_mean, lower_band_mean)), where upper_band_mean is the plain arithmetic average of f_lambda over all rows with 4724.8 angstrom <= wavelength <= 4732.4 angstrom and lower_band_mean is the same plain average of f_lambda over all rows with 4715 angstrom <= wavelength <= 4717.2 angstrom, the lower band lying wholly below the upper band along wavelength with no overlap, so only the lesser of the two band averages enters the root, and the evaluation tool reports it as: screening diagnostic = 1.20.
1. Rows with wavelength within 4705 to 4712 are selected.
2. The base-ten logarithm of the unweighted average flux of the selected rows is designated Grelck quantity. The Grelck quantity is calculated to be 0.159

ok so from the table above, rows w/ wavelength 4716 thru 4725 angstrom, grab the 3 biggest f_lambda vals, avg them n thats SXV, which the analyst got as 1.63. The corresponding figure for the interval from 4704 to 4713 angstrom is 1.50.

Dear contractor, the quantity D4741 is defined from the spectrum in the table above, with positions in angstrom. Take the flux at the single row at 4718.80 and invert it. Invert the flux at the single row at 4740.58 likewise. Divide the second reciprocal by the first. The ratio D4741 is 0.90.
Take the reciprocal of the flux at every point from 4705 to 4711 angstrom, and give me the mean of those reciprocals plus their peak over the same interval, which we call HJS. 1.45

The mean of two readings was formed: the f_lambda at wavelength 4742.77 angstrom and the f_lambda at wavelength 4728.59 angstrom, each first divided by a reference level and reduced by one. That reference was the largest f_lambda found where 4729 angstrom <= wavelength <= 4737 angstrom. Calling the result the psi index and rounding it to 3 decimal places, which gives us -0.072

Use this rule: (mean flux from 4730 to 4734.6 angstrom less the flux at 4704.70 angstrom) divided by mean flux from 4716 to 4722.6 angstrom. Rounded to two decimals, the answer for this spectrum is -0.03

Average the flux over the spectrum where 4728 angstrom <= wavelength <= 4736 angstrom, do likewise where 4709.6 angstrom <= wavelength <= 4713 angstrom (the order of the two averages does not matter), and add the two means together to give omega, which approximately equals 2.84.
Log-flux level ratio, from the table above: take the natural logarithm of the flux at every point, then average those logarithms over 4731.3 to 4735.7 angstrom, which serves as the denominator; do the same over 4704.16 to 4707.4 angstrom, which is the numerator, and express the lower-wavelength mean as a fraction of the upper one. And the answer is 1.07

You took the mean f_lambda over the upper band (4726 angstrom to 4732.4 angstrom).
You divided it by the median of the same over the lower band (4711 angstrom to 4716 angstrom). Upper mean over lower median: 0.96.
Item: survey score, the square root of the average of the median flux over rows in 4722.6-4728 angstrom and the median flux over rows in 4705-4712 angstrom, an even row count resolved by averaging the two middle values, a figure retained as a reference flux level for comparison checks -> 1.21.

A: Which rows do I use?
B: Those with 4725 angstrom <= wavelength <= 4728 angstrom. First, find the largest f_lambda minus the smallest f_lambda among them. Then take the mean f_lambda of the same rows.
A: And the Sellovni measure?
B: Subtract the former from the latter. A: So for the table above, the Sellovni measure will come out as 1.42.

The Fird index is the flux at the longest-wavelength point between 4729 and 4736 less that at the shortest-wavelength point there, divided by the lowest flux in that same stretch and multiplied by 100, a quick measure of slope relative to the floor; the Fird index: 12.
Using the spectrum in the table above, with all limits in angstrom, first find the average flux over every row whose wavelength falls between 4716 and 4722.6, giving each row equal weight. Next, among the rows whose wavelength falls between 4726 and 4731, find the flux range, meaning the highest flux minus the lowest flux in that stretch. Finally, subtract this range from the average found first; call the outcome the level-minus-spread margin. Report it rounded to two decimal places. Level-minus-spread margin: 1.39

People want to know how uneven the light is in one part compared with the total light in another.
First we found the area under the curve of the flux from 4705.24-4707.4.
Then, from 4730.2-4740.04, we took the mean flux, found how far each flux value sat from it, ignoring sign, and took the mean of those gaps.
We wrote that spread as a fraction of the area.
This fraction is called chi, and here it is 0.023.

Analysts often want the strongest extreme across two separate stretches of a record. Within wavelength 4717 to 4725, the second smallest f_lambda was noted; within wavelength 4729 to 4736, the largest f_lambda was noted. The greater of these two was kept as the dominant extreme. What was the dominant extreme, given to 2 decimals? 1.58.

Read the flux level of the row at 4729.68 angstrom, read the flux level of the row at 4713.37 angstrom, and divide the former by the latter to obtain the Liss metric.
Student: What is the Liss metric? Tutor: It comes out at 0.95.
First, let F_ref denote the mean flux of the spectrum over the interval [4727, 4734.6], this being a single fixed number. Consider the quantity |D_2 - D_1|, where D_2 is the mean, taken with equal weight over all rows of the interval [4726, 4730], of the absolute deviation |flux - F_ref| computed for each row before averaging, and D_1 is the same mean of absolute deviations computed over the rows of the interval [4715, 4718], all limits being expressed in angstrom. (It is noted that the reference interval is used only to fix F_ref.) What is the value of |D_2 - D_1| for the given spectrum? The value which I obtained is 0.13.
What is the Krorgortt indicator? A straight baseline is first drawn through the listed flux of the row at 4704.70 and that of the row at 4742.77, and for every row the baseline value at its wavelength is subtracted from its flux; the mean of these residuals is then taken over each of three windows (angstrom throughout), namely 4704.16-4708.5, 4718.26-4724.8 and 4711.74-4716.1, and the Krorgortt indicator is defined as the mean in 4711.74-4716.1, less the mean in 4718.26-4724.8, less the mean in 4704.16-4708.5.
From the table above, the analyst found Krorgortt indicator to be -0.01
